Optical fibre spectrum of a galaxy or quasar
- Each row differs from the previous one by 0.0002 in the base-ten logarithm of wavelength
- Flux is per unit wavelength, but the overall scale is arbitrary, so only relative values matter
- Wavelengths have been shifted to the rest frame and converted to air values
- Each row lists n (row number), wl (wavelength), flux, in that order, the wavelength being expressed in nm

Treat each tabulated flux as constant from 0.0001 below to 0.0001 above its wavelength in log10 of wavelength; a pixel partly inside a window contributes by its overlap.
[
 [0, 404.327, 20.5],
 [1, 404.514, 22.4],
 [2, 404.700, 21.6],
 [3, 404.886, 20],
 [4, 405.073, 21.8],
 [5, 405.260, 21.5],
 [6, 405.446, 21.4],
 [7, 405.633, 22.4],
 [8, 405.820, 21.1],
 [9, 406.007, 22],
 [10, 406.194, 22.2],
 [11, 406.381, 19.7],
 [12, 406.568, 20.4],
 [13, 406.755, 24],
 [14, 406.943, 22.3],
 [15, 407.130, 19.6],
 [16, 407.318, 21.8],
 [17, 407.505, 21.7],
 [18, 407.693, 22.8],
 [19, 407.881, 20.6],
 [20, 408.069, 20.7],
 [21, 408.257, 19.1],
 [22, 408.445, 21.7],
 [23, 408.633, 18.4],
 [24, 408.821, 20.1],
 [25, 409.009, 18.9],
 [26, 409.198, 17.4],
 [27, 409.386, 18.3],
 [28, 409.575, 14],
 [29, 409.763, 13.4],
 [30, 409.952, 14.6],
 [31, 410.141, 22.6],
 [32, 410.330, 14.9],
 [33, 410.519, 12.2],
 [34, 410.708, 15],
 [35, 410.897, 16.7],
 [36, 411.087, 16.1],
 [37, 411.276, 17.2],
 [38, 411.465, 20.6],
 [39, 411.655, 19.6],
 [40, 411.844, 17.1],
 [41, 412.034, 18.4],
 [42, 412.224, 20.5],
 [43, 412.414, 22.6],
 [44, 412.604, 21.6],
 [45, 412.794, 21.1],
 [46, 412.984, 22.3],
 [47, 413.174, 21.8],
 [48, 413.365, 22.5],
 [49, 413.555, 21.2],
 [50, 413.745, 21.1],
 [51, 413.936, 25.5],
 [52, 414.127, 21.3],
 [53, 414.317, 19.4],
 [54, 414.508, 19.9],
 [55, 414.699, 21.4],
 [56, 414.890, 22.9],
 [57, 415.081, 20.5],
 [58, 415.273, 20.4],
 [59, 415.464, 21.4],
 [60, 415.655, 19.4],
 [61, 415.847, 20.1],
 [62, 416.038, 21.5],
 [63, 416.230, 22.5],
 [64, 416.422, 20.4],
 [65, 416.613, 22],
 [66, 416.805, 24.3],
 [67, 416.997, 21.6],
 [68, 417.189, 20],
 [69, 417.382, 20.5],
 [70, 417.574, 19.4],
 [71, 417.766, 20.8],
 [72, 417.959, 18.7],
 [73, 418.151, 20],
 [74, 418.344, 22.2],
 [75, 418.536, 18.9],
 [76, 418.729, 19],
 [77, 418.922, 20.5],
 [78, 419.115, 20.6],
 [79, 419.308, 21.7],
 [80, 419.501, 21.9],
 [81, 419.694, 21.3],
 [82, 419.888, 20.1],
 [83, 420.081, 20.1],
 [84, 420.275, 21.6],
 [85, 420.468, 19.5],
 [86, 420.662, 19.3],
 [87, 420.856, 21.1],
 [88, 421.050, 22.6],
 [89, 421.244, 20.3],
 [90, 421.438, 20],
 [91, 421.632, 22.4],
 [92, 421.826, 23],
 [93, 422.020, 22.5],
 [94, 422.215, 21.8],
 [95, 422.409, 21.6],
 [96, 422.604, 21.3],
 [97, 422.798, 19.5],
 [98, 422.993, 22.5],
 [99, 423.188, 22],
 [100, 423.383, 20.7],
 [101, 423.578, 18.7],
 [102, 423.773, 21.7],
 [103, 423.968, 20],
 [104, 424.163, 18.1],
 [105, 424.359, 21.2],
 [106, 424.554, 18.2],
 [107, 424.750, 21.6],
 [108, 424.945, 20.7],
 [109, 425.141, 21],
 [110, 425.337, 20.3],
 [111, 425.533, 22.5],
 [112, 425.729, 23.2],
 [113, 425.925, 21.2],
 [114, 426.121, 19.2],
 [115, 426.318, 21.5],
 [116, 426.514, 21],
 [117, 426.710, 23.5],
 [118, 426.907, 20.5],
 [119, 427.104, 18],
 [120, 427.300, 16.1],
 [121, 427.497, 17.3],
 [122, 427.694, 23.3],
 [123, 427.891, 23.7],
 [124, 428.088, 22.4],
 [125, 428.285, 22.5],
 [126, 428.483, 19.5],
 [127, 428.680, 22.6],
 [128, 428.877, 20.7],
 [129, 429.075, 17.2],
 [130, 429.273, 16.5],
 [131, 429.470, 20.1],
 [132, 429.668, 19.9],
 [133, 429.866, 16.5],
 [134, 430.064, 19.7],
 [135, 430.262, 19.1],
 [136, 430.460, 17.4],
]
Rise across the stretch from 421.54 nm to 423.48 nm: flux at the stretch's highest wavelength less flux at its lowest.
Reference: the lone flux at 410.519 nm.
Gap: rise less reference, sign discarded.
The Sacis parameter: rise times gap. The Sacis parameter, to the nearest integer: -24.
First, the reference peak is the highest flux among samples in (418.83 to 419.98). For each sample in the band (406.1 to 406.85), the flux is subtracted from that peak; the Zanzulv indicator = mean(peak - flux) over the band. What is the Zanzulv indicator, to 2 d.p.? 0.32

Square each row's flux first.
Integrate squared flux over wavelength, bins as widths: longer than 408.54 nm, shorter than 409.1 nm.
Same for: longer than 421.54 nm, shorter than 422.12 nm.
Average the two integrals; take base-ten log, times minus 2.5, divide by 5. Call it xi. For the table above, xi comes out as -1.20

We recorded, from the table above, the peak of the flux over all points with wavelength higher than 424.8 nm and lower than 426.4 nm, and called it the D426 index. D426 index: 23.2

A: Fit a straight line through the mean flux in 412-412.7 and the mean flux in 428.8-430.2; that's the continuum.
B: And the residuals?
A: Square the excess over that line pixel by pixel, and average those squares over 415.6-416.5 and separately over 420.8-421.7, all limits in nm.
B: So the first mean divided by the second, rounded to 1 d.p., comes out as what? 0.4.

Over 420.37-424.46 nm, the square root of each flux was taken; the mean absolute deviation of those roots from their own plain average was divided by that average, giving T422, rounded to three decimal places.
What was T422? 0.028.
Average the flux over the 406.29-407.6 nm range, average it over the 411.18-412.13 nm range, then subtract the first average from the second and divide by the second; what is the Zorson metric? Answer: -0.15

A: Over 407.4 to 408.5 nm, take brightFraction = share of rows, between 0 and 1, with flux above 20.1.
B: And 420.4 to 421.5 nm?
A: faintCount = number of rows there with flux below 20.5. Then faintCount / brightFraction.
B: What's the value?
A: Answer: 4.8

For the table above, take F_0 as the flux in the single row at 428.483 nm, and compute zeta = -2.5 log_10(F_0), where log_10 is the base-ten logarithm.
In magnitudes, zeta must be -3.23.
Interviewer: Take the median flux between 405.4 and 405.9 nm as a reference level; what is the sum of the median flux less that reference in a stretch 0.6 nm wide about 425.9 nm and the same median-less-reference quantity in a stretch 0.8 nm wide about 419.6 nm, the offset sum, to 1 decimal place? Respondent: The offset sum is -0.1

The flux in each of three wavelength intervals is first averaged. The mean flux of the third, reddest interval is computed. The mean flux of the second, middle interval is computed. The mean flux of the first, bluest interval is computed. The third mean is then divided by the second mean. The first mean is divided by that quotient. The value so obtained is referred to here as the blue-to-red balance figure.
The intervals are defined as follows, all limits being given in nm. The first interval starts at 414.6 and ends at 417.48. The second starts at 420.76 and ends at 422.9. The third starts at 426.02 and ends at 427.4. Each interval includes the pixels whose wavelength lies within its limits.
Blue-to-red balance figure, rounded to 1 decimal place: 22.8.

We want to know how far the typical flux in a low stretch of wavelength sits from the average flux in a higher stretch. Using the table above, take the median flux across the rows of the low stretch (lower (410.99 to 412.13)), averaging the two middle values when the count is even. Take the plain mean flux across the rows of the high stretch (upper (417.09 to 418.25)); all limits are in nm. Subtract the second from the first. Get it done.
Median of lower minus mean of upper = -2.1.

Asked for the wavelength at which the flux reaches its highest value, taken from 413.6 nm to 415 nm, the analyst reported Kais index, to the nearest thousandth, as 413.936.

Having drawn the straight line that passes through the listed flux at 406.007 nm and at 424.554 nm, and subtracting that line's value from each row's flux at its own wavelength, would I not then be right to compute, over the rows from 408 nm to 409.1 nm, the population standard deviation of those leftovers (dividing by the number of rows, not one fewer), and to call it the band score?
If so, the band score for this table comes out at 1.1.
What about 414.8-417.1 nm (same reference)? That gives 1.4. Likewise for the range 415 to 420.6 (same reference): 1.2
